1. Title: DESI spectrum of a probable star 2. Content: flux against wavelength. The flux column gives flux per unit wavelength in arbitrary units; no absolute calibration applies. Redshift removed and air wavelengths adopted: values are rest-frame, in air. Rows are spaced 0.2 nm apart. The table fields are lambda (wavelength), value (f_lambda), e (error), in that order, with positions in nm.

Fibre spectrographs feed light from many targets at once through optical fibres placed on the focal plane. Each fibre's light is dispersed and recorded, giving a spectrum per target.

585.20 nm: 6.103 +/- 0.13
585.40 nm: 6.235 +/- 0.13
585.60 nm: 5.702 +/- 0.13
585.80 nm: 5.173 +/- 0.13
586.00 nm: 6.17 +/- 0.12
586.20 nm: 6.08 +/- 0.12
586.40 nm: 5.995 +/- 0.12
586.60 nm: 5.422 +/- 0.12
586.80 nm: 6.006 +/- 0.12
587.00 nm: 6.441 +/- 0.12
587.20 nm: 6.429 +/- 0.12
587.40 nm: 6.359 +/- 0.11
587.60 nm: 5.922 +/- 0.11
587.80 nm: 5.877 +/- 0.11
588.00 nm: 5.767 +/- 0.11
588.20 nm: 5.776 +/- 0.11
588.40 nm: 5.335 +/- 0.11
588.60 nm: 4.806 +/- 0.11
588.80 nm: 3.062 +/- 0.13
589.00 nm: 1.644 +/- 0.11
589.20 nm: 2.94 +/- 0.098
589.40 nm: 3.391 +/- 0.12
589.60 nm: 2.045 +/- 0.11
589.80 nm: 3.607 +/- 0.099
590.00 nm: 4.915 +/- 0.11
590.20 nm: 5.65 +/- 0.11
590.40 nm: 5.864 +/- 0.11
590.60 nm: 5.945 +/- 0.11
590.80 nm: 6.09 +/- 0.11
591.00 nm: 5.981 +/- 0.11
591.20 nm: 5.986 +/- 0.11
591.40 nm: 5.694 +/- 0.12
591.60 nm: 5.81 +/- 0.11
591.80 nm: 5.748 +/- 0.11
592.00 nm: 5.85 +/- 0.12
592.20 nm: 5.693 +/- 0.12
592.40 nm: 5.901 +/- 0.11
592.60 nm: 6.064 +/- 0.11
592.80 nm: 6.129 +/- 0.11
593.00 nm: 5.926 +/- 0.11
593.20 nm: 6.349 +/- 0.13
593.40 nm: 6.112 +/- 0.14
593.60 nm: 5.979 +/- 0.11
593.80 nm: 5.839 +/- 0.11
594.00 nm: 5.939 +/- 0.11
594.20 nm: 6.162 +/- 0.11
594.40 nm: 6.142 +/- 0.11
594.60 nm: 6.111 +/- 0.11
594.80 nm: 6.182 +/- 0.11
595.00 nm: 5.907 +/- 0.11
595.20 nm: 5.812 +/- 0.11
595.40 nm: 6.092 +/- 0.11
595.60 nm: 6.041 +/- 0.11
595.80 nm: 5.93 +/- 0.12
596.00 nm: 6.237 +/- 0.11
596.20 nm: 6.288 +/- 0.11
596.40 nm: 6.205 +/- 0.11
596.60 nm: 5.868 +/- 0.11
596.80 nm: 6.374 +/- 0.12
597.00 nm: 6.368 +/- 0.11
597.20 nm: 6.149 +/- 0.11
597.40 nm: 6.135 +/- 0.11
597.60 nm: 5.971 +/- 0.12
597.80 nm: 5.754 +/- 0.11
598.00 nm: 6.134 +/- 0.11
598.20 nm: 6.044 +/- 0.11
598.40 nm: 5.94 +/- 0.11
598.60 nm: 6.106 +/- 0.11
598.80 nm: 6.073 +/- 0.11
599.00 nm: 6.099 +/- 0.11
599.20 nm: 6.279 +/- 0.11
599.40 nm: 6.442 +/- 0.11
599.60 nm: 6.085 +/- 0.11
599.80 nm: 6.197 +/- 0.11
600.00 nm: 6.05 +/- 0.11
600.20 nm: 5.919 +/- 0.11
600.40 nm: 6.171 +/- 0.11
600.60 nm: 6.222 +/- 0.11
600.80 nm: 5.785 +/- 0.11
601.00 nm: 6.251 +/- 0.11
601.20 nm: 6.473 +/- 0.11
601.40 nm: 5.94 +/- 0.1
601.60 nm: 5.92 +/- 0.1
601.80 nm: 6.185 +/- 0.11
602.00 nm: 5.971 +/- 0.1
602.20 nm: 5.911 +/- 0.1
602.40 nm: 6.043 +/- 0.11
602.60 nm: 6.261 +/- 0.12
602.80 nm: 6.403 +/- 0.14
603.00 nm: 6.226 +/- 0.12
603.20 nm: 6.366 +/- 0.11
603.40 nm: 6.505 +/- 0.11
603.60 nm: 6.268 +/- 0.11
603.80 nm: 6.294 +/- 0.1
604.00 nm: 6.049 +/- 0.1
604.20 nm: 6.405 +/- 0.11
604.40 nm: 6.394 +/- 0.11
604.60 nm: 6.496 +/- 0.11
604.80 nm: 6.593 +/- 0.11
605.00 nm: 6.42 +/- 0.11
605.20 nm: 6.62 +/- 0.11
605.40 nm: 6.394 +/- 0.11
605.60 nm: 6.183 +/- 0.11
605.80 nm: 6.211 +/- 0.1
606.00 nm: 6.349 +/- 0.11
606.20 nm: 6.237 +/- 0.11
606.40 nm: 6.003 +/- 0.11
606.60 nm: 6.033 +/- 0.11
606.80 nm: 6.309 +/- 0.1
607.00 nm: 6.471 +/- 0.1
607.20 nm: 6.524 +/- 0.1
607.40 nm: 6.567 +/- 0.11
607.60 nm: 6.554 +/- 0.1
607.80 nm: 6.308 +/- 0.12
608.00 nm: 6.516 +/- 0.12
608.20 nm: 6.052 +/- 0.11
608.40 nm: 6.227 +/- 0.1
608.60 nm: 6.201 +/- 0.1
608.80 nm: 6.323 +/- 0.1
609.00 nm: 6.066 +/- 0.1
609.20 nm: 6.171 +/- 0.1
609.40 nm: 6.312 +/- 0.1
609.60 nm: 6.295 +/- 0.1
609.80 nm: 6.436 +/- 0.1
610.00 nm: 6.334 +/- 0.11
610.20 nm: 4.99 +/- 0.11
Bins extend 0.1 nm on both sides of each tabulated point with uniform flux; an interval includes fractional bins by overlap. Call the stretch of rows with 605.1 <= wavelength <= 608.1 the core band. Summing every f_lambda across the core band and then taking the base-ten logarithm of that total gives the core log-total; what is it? 1.98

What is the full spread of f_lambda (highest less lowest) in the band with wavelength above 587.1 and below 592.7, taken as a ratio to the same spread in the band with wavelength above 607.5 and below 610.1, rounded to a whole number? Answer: 10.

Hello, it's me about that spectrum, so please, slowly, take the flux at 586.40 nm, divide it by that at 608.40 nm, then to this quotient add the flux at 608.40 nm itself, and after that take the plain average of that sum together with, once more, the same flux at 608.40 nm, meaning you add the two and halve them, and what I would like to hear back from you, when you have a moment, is 6.71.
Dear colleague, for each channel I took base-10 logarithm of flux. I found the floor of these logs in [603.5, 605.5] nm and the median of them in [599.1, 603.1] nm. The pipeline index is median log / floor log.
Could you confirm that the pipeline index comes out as 1.01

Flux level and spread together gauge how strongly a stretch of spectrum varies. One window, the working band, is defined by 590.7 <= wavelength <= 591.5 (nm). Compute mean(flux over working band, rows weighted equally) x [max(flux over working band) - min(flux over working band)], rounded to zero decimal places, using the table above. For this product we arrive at 2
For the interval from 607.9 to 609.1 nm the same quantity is 3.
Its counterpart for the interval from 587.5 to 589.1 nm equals 20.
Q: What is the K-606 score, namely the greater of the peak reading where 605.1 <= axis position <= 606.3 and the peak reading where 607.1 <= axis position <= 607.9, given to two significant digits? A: 6.6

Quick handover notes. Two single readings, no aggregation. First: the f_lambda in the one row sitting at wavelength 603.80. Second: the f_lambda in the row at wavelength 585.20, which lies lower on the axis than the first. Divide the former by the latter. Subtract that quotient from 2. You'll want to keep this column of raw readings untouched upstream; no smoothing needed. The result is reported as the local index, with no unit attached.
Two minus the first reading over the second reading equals 0.97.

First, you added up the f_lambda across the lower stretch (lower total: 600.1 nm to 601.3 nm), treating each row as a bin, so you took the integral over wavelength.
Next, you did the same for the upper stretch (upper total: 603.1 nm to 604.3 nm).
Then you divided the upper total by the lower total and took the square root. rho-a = 1.01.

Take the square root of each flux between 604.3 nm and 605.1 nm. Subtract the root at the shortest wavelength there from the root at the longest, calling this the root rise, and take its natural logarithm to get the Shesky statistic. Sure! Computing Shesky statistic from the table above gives -5.3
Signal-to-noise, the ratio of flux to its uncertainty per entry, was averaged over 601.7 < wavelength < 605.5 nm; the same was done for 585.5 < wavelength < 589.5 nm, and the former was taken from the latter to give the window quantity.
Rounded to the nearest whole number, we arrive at -12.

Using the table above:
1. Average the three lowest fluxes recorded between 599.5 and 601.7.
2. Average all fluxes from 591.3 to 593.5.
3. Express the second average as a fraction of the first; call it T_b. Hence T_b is 1.01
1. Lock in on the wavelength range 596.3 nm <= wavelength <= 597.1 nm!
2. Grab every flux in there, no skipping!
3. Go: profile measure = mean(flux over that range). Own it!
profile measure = 6.2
